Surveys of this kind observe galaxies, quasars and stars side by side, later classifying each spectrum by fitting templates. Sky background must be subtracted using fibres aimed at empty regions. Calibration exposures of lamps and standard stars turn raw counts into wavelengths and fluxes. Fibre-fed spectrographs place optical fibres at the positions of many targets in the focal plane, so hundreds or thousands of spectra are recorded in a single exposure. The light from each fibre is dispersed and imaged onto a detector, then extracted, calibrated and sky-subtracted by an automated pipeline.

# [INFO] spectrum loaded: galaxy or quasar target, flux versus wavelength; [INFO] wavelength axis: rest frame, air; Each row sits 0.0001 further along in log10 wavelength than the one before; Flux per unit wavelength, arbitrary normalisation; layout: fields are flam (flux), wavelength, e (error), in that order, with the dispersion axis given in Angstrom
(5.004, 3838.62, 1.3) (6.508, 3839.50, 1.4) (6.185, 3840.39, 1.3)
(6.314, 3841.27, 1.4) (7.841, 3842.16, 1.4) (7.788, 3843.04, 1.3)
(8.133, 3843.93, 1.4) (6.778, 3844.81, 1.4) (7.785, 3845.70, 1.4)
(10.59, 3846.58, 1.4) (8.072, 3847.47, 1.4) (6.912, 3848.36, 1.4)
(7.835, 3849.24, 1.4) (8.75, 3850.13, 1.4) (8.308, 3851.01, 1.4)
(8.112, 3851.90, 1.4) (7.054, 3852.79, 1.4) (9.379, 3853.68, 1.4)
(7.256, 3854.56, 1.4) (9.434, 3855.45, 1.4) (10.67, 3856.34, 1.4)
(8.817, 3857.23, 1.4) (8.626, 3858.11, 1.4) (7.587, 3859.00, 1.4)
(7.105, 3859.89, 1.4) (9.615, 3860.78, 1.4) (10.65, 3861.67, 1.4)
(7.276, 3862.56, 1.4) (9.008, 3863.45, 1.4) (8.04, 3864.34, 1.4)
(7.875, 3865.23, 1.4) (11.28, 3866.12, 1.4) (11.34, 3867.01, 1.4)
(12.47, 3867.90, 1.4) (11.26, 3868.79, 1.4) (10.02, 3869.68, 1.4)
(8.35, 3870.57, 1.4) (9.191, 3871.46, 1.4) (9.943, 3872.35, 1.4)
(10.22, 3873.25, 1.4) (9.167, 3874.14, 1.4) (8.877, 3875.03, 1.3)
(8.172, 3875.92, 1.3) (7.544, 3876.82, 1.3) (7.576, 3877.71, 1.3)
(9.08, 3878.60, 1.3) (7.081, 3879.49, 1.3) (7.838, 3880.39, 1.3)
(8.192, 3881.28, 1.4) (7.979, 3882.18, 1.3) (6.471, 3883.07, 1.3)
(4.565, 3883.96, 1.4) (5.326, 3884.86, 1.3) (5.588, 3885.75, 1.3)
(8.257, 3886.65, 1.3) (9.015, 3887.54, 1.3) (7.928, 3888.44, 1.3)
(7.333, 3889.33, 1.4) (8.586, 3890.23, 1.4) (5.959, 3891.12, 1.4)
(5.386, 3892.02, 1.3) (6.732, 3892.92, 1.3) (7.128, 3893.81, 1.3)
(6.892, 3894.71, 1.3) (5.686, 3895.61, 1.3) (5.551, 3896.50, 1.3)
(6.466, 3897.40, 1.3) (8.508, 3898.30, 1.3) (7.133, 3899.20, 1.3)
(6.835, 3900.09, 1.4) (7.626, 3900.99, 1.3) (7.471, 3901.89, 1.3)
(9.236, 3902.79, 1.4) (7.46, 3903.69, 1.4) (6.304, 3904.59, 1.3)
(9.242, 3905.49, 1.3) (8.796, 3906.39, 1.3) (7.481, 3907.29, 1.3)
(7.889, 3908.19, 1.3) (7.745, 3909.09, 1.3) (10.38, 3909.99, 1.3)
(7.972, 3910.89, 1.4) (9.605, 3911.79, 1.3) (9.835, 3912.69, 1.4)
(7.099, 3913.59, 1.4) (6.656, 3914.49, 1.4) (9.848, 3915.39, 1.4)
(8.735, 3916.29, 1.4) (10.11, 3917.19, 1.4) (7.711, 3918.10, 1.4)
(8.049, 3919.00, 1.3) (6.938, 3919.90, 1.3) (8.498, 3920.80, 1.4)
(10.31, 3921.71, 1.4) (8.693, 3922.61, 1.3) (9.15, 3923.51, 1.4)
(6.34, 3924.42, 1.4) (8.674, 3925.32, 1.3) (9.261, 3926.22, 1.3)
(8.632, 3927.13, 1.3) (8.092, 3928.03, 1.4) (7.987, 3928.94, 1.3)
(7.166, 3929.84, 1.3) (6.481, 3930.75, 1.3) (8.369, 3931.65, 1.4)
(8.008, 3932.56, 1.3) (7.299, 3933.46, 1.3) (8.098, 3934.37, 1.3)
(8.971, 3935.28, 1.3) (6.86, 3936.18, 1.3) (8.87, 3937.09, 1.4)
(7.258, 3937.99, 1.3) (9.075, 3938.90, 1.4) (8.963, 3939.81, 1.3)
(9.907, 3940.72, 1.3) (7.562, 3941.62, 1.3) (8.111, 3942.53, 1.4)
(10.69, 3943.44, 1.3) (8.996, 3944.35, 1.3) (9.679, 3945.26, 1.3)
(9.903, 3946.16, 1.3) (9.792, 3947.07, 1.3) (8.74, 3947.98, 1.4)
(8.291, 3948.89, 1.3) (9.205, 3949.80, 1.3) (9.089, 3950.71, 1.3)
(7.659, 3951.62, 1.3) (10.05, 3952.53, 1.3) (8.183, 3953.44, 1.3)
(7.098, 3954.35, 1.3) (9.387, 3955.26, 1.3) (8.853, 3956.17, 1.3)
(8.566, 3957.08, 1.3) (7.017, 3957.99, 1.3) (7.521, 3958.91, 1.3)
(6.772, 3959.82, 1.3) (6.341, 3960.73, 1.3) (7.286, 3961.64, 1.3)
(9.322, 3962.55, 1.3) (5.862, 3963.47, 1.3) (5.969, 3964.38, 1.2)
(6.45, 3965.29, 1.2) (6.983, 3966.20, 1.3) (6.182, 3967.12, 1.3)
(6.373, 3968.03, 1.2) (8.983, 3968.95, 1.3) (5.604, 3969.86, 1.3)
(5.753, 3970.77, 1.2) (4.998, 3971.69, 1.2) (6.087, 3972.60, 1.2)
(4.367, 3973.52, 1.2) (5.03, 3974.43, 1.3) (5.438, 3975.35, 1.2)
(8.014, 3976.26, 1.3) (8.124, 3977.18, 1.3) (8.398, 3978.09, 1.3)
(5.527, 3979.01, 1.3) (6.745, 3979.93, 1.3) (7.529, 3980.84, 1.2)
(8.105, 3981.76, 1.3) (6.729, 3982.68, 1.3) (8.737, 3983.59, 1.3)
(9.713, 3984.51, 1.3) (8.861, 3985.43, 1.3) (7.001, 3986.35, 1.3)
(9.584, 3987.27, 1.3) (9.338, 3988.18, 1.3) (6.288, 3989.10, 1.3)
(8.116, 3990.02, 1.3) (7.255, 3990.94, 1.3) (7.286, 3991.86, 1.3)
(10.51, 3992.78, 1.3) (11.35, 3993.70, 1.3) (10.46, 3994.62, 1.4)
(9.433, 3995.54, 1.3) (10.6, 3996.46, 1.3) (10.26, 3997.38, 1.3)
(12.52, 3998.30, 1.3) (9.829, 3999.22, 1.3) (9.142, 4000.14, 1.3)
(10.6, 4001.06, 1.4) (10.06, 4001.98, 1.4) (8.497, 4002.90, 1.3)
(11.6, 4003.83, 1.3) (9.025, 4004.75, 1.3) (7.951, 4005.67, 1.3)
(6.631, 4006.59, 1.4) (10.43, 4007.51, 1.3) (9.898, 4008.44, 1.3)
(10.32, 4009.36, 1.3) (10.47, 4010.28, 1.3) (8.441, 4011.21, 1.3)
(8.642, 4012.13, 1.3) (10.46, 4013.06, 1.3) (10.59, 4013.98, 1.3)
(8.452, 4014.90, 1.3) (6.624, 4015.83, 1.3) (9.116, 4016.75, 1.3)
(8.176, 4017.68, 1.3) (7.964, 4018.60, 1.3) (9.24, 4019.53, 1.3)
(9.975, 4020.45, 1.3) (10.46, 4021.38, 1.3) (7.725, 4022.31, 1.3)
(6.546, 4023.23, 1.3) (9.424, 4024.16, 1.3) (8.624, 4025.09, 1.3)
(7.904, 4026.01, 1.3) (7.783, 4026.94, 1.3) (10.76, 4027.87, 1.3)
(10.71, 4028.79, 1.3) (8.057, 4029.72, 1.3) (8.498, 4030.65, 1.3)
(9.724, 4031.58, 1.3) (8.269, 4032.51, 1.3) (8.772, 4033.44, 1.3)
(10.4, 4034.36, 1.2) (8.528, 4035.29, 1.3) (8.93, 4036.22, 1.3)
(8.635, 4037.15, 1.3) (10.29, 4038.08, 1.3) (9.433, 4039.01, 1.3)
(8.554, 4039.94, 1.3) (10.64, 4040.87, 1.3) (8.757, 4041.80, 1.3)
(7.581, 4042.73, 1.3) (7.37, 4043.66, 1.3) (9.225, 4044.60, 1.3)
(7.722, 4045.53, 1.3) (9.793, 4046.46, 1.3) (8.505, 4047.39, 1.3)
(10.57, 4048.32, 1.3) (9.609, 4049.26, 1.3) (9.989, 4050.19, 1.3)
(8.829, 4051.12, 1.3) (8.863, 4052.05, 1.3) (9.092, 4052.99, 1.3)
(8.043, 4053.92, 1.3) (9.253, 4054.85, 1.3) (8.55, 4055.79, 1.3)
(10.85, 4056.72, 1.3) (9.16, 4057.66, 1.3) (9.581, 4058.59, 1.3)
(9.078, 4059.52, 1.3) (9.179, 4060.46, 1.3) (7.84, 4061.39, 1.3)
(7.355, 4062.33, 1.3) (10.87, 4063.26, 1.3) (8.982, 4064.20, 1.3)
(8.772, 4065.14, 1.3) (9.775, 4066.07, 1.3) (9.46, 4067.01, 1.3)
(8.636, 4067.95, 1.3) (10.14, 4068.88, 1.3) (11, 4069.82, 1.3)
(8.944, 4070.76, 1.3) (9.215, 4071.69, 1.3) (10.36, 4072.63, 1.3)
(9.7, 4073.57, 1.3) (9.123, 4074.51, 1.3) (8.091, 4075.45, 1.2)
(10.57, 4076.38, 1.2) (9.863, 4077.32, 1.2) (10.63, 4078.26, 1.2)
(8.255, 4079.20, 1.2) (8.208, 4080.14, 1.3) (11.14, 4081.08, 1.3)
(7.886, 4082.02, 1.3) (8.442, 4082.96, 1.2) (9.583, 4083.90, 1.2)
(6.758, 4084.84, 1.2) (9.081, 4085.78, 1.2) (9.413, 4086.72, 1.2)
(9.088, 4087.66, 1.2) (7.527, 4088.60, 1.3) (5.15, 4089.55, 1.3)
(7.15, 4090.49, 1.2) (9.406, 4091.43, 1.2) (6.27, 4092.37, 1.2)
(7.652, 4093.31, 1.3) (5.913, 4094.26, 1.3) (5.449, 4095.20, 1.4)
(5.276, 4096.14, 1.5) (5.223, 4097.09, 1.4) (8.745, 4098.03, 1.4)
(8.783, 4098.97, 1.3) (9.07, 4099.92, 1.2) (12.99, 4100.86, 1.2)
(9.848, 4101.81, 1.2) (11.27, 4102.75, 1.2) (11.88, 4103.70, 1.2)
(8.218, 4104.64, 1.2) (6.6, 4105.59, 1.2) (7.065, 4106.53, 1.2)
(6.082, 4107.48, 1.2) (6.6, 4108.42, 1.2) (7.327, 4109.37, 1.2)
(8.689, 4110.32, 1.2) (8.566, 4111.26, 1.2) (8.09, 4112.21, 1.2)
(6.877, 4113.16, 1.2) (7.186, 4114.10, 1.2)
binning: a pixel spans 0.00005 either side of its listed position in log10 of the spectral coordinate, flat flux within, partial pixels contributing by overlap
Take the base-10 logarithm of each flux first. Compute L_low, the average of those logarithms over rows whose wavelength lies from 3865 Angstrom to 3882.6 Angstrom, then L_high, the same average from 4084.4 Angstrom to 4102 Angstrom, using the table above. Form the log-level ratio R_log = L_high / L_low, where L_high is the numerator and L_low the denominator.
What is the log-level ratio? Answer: 0.92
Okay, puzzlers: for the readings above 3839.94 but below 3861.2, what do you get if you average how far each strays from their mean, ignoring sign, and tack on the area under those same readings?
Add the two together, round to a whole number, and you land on 174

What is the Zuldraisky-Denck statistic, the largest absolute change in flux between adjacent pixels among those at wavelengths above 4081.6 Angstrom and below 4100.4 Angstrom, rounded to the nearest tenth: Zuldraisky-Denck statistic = 3.5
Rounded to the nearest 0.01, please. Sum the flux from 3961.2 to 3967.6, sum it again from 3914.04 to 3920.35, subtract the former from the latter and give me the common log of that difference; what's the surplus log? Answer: 1.00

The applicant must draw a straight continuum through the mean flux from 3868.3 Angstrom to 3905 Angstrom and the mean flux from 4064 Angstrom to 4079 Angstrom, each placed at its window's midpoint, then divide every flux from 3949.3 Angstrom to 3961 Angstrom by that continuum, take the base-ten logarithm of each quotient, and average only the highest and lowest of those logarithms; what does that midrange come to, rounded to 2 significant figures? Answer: -0.021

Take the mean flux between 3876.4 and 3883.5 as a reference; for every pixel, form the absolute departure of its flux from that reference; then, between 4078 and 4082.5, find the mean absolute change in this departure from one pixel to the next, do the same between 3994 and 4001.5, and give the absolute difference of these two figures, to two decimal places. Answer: 0.78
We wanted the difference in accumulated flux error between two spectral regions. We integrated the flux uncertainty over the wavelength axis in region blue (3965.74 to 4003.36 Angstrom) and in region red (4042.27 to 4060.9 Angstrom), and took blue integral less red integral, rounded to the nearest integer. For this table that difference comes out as 24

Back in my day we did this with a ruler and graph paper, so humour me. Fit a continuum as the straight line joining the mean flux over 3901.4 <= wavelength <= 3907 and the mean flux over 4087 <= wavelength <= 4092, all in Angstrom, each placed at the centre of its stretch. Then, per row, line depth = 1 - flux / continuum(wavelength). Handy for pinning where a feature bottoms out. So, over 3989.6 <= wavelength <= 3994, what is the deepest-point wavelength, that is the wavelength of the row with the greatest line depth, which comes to 3990.94 Angstrom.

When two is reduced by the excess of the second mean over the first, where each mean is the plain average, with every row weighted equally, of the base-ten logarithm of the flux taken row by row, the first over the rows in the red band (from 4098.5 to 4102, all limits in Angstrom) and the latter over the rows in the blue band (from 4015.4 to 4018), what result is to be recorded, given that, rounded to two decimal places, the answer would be 2.10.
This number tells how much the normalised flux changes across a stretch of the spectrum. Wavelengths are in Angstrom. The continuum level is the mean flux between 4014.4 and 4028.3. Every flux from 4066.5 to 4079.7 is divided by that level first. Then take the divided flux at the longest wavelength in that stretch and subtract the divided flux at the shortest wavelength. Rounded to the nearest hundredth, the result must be -0.14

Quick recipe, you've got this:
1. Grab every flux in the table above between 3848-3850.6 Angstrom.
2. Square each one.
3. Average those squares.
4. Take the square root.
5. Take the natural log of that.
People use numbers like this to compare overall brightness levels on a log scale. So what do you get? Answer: 2.06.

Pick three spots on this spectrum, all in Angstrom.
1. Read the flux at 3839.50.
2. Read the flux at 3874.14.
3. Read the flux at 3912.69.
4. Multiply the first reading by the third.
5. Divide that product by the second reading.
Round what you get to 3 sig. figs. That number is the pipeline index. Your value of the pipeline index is 6.98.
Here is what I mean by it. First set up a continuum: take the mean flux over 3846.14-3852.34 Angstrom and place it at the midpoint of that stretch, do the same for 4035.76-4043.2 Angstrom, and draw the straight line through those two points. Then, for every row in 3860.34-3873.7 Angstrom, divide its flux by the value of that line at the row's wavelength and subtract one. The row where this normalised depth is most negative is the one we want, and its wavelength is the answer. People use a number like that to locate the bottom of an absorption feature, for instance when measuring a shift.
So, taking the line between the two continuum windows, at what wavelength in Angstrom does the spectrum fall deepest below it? 3862.56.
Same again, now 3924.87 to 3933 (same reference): 3930.75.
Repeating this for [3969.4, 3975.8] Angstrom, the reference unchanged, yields 3973.52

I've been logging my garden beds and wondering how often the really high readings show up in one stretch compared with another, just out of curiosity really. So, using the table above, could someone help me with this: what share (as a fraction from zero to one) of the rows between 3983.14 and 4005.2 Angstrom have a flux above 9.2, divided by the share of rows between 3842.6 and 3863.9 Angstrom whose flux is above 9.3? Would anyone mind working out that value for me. 2.3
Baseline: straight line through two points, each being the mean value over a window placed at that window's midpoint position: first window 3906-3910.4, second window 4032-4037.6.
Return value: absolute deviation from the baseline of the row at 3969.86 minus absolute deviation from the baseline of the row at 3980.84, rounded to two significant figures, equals 1.9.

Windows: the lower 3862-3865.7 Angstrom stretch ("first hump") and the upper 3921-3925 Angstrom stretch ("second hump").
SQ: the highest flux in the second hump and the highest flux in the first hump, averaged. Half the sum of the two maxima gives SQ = 9.7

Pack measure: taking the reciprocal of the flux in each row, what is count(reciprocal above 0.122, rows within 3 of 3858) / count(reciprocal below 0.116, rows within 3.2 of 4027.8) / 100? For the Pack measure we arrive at 0.007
